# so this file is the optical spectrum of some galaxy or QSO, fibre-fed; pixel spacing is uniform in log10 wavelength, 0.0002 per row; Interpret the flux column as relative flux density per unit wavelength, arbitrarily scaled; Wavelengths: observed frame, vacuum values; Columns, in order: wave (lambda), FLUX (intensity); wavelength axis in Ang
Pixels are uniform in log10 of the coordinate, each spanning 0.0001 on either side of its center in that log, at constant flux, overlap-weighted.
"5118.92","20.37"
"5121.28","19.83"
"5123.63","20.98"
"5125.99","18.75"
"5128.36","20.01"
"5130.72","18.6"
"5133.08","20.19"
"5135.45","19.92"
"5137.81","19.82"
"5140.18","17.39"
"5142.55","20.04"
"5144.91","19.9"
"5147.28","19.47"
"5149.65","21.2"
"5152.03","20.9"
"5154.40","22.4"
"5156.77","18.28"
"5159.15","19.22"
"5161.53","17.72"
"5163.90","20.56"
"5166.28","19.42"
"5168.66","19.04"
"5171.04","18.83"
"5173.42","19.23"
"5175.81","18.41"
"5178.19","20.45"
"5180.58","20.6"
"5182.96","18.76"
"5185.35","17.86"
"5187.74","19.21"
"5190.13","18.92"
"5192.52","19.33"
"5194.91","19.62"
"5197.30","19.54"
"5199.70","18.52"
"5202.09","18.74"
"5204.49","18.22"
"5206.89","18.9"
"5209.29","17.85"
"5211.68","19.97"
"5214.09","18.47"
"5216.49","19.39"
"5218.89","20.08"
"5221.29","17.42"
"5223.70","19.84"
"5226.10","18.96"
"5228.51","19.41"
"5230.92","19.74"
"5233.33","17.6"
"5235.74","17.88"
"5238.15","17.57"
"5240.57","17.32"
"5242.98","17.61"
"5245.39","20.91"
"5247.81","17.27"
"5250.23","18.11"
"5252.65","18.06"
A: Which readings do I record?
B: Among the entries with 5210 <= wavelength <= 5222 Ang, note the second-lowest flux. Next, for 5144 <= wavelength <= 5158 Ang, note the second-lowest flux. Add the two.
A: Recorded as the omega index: 37.9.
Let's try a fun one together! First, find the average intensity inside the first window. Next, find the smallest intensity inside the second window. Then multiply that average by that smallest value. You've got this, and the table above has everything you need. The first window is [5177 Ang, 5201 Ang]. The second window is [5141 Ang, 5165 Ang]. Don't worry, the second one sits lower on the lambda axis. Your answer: 342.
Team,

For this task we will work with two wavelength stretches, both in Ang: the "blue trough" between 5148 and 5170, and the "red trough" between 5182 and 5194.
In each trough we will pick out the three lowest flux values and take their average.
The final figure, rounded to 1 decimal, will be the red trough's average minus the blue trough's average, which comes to 0.2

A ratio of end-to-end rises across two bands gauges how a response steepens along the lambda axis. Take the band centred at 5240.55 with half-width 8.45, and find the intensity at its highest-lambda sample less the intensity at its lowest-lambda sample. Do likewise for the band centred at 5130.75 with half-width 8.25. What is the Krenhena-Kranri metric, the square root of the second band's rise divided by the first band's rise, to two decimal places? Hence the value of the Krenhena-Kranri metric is 1.87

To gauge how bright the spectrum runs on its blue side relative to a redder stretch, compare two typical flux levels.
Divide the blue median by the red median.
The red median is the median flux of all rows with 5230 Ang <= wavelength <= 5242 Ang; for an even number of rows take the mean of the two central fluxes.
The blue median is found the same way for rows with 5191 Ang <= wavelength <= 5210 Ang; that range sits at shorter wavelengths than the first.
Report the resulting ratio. 1.07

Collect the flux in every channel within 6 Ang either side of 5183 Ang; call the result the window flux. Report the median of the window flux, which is 19.2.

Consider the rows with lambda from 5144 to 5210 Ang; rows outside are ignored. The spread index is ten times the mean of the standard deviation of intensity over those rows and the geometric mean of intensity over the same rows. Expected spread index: 102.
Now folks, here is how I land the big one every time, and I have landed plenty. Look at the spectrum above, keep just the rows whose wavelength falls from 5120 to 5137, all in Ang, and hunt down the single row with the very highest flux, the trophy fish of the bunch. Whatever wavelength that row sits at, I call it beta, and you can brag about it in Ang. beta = 5123.63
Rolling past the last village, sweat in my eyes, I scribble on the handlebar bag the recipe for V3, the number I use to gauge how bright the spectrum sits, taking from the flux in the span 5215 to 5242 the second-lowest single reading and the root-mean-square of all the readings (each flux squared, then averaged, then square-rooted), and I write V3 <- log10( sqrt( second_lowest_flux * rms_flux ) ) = 1.26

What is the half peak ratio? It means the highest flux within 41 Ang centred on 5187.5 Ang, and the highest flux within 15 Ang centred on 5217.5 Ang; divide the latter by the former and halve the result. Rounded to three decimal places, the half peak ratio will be 0.487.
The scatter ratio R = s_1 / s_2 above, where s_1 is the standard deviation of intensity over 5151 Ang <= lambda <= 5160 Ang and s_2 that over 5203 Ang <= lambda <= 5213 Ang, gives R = 2.0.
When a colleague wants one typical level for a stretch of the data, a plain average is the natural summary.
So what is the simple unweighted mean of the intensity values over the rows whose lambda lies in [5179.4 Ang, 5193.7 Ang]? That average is 19.11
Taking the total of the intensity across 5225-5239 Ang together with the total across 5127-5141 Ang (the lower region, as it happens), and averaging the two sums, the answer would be 114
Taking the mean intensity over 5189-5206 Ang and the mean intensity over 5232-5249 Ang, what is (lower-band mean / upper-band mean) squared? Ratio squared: 1.11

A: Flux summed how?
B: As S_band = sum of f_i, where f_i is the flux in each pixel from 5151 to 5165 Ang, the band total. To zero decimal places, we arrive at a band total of 119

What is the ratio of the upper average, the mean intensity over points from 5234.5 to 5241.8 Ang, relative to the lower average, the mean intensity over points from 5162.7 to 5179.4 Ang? 0.91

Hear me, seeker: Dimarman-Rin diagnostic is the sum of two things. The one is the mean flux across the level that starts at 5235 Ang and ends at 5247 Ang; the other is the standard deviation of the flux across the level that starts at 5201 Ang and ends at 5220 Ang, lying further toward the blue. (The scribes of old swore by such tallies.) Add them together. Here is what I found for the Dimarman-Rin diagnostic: 19.0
